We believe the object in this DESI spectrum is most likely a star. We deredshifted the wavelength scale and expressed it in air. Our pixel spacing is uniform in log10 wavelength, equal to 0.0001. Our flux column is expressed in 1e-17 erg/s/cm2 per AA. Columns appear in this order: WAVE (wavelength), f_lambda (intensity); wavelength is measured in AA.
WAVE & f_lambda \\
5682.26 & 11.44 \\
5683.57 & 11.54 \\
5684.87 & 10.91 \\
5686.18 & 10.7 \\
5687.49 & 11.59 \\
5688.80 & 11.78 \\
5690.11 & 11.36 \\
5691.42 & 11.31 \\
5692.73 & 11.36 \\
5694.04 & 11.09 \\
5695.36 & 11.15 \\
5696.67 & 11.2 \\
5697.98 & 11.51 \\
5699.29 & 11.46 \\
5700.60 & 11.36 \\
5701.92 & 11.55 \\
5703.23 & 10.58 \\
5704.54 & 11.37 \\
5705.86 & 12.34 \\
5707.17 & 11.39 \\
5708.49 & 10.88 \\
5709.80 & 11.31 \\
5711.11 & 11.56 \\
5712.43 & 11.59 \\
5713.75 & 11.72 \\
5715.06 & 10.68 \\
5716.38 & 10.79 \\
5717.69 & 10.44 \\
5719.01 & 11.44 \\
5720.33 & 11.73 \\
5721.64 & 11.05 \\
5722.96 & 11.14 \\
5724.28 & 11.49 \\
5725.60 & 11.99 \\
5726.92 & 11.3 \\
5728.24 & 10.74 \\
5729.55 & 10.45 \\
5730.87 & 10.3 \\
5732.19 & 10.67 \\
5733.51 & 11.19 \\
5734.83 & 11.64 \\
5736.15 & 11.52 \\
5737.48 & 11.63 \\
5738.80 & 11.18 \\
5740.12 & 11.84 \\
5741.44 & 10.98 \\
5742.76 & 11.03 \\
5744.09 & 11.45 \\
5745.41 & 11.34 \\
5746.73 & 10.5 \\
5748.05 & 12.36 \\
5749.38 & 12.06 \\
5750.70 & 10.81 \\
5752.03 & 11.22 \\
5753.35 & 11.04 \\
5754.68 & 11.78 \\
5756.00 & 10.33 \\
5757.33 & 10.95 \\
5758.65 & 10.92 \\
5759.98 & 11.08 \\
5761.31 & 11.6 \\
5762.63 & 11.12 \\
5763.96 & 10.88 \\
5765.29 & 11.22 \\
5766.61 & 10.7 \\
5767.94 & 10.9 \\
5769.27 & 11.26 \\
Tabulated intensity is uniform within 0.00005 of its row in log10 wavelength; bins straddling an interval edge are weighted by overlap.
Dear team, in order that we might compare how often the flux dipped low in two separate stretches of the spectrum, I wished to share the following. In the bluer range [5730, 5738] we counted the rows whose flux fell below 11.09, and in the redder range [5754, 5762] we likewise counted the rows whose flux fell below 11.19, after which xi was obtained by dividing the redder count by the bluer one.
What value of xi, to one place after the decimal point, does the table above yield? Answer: 2.0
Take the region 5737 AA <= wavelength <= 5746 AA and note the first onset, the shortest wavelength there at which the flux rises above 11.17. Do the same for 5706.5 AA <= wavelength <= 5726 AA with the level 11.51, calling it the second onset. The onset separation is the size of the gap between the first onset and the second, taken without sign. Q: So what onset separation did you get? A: 26.4 AA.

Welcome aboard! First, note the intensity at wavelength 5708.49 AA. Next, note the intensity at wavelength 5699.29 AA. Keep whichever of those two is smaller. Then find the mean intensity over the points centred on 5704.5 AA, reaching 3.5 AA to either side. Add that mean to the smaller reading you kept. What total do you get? 22.3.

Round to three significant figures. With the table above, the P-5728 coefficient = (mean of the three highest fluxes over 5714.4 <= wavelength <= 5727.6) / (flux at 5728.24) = 1.09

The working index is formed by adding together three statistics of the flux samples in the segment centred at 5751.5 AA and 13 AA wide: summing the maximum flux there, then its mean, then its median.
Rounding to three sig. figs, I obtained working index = 34.7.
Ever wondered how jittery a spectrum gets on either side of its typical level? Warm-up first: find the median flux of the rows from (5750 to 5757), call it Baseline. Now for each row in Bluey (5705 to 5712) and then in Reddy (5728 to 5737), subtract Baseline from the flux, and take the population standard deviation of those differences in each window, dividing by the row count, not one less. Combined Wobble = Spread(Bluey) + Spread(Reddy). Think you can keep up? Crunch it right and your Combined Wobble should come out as 0.96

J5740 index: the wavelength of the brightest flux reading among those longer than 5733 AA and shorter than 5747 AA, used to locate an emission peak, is 5740.12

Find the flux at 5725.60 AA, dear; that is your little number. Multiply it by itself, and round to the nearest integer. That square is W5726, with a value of 144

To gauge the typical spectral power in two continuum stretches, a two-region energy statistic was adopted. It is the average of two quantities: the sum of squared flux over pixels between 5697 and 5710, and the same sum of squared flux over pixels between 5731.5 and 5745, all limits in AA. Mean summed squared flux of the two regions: 1288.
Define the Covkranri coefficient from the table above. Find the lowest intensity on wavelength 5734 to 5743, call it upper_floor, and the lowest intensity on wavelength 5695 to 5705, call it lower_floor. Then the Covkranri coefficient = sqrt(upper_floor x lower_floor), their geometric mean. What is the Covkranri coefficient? 10.8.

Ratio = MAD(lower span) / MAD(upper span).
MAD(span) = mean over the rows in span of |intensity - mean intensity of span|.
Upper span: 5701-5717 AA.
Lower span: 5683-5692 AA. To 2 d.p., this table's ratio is 0.75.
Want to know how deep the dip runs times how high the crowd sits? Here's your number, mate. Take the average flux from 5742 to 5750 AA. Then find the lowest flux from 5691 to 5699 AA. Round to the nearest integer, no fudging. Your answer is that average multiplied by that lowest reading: 127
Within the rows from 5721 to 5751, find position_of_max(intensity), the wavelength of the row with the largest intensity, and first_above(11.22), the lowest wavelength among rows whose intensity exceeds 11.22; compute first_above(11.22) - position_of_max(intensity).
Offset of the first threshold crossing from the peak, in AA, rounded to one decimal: -23.8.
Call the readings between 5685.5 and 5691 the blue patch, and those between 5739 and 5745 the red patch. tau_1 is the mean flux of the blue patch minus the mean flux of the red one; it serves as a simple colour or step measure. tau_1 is 0.0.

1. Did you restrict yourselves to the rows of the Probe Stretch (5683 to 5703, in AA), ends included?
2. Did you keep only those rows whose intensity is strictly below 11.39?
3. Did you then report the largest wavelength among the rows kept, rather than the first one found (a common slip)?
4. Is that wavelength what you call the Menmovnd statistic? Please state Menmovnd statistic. 5700.60 AA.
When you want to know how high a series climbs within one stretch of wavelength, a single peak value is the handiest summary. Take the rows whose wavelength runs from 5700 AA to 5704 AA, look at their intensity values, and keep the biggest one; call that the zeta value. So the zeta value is 11.55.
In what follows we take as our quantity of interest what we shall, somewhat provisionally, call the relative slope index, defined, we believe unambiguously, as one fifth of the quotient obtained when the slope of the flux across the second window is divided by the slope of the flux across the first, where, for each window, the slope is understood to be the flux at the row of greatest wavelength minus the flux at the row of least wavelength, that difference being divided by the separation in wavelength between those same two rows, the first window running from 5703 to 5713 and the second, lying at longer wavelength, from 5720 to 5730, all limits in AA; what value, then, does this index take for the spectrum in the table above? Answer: -0.25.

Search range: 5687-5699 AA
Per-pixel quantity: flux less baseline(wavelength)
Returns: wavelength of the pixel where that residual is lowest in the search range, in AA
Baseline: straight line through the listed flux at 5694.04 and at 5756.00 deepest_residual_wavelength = 5694.04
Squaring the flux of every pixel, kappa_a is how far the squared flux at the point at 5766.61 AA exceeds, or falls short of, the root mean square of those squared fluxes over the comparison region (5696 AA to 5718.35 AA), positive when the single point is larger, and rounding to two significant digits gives -13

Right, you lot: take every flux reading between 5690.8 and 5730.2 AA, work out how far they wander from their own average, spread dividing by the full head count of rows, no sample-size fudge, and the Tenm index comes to 0.43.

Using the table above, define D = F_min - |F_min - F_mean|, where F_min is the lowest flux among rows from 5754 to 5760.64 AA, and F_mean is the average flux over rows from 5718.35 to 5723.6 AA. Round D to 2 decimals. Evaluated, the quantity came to 9.32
